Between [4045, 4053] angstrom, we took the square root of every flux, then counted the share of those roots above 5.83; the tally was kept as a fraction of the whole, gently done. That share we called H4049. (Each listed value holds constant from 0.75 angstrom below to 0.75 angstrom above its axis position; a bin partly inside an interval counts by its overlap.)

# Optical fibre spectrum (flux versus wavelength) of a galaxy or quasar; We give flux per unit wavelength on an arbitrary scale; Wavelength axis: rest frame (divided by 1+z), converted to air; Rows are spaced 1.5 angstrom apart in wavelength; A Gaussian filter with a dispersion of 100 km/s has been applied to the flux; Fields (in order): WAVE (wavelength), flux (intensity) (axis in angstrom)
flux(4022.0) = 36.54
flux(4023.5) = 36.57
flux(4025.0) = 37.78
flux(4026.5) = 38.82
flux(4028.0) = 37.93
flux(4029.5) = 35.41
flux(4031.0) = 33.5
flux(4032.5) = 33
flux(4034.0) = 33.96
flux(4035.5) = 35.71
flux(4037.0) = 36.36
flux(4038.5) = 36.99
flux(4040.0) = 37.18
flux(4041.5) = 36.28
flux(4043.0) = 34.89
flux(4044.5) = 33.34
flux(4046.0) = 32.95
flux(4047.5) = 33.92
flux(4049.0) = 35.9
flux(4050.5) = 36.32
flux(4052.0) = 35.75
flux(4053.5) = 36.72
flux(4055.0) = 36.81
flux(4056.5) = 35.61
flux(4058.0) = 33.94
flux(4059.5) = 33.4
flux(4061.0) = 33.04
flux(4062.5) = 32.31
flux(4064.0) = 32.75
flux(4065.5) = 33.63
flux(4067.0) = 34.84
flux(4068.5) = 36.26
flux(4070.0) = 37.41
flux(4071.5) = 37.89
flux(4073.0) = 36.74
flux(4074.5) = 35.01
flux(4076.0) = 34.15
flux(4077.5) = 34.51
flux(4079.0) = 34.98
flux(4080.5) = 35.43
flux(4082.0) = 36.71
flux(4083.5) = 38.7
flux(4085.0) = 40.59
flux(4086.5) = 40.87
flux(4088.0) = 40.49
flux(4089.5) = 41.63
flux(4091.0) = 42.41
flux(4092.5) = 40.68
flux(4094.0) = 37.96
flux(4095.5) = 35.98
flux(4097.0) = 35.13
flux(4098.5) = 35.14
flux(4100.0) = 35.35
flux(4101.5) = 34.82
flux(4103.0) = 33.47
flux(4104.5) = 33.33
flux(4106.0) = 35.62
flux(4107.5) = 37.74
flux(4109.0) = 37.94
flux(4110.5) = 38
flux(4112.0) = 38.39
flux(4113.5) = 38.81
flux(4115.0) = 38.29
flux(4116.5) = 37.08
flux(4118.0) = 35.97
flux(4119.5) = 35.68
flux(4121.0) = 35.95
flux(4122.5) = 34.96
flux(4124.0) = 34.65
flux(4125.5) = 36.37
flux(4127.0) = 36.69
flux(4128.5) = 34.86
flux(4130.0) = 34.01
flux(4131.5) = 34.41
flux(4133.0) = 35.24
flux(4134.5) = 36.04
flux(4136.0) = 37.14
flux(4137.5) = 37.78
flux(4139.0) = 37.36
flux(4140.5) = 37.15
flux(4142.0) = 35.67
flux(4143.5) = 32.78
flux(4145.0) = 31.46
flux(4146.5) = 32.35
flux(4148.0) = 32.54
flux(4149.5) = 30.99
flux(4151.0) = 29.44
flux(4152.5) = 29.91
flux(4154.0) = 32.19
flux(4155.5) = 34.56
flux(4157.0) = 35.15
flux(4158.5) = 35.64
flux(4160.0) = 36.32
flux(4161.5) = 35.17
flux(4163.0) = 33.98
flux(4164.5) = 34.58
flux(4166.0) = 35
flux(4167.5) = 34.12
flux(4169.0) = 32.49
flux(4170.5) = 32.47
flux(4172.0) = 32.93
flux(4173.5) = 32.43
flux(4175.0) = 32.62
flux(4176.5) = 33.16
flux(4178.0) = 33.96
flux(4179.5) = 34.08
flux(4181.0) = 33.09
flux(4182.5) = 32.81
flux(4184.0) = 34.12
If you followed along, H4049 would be 0.60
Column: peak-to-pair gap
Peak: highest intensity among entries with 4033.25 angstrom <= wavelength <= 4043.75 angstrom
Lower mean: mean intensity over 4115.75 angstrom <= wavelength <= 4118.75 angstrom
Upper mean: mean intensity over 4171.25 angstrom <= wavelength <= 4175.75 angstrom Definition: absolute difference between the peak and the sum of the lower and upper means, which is 32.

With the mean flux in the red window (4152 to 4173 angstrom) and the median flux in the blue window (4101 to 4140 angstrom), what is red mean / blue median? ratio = 0.94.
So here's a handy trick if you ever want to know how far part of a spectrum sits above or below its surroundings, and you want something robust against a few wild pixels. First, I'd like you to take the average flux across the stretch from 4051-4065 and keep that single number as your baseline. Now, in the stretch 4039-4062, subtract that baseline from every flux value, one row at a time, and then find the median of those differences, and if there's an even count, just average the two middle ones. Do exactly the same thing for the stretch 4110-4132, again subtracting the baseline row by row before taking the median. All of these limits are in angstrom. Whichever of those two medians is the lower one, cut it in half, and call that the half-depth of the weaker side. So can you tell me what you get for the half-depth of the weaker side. 0.56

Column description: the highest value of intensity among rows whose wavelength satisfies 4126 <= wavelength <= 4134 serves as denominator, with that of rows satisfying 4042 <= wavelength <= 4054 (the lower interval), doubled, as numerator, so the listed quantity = 2.00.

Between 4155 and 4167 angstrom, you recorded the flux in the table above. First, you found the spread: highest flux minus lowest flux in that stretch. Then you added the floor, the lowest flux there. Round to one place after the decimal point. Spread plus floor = 36.3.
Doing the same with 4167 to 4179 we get 34.1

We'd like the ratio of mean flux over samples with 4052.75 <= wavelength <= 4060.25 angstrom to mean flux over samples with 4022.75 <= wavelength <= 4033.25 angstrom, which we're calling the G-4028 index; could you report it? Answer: 0.98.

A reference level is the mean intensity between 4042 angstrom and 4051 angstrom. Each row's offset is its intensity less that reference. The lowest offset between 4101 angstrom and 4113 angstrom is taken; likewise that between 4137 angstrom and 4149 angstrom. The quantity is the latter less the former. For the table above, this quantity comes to -1.9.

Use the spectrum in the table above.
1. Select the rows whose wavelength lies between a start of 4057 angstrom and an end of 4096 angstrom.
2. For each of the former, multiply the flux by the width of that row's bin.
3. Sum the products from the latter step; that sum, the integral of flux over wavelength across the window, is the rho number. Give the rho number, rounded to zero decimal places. 1428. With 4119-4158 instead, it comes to 1343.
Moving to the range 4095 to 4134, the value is 1401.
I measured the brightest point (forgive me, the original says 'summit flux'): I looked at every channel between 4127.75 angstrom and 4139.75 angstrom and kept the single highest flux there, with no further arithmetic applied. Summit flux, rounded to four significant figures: 37.78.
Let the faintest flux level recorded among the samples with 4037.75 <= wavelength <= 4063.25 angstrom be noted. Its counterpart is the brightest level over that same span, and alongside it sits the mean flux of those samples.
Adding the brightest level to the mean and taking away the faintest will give 39.9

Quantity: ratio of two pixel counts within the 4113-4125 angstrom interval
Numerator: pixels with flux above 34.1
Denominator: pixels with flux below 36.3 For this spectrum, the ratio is 1.6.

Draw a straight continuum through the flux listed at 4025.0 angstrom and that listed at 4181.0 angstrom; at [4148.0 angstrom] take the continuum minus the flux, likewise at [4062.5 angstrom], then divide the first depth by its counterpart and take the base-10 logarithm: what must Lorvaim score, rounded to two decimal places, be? -0.45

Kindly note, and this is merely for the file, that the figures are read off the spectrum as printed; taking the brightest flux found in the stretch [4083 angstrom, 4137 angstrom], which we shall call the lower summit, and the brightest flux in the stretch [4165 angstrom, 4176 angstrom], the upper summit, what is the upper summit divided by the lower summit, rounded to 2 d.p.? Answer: 0.83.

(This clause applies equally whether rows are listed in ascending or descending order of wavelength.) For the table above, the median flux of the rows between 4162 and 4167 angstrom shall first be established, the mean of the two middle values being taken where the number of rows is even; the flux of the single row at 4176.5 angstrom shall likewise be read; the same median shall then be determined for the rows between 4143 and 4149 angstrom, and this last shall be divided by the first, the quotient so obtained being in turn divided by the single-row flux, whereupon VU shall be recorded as 0.028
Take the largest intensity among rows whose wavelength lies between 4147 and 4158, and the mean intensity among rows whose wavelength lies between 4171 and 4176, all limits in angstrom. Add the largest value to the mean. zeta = 67.8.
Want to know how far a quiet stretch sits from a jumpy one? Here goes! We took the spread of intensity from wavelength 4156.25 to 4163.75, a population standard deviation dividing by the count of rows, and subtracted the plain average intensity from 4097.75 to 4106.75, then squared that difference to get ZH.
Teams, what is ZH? 1146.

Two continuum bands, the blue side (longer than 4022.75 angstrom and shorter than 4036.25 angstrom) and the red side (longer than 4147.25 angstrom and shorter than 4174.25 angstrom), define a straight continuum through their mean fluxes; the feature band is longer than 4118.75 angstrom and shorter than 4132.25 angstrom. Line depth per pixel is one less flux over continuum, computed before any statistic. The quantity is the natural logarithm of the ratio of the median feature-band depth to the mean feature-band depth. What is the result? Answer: -0.34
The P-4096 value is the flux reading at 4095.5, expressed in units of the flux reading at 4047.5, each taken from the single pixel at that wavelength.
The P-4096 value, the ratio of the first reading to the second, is 1.06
